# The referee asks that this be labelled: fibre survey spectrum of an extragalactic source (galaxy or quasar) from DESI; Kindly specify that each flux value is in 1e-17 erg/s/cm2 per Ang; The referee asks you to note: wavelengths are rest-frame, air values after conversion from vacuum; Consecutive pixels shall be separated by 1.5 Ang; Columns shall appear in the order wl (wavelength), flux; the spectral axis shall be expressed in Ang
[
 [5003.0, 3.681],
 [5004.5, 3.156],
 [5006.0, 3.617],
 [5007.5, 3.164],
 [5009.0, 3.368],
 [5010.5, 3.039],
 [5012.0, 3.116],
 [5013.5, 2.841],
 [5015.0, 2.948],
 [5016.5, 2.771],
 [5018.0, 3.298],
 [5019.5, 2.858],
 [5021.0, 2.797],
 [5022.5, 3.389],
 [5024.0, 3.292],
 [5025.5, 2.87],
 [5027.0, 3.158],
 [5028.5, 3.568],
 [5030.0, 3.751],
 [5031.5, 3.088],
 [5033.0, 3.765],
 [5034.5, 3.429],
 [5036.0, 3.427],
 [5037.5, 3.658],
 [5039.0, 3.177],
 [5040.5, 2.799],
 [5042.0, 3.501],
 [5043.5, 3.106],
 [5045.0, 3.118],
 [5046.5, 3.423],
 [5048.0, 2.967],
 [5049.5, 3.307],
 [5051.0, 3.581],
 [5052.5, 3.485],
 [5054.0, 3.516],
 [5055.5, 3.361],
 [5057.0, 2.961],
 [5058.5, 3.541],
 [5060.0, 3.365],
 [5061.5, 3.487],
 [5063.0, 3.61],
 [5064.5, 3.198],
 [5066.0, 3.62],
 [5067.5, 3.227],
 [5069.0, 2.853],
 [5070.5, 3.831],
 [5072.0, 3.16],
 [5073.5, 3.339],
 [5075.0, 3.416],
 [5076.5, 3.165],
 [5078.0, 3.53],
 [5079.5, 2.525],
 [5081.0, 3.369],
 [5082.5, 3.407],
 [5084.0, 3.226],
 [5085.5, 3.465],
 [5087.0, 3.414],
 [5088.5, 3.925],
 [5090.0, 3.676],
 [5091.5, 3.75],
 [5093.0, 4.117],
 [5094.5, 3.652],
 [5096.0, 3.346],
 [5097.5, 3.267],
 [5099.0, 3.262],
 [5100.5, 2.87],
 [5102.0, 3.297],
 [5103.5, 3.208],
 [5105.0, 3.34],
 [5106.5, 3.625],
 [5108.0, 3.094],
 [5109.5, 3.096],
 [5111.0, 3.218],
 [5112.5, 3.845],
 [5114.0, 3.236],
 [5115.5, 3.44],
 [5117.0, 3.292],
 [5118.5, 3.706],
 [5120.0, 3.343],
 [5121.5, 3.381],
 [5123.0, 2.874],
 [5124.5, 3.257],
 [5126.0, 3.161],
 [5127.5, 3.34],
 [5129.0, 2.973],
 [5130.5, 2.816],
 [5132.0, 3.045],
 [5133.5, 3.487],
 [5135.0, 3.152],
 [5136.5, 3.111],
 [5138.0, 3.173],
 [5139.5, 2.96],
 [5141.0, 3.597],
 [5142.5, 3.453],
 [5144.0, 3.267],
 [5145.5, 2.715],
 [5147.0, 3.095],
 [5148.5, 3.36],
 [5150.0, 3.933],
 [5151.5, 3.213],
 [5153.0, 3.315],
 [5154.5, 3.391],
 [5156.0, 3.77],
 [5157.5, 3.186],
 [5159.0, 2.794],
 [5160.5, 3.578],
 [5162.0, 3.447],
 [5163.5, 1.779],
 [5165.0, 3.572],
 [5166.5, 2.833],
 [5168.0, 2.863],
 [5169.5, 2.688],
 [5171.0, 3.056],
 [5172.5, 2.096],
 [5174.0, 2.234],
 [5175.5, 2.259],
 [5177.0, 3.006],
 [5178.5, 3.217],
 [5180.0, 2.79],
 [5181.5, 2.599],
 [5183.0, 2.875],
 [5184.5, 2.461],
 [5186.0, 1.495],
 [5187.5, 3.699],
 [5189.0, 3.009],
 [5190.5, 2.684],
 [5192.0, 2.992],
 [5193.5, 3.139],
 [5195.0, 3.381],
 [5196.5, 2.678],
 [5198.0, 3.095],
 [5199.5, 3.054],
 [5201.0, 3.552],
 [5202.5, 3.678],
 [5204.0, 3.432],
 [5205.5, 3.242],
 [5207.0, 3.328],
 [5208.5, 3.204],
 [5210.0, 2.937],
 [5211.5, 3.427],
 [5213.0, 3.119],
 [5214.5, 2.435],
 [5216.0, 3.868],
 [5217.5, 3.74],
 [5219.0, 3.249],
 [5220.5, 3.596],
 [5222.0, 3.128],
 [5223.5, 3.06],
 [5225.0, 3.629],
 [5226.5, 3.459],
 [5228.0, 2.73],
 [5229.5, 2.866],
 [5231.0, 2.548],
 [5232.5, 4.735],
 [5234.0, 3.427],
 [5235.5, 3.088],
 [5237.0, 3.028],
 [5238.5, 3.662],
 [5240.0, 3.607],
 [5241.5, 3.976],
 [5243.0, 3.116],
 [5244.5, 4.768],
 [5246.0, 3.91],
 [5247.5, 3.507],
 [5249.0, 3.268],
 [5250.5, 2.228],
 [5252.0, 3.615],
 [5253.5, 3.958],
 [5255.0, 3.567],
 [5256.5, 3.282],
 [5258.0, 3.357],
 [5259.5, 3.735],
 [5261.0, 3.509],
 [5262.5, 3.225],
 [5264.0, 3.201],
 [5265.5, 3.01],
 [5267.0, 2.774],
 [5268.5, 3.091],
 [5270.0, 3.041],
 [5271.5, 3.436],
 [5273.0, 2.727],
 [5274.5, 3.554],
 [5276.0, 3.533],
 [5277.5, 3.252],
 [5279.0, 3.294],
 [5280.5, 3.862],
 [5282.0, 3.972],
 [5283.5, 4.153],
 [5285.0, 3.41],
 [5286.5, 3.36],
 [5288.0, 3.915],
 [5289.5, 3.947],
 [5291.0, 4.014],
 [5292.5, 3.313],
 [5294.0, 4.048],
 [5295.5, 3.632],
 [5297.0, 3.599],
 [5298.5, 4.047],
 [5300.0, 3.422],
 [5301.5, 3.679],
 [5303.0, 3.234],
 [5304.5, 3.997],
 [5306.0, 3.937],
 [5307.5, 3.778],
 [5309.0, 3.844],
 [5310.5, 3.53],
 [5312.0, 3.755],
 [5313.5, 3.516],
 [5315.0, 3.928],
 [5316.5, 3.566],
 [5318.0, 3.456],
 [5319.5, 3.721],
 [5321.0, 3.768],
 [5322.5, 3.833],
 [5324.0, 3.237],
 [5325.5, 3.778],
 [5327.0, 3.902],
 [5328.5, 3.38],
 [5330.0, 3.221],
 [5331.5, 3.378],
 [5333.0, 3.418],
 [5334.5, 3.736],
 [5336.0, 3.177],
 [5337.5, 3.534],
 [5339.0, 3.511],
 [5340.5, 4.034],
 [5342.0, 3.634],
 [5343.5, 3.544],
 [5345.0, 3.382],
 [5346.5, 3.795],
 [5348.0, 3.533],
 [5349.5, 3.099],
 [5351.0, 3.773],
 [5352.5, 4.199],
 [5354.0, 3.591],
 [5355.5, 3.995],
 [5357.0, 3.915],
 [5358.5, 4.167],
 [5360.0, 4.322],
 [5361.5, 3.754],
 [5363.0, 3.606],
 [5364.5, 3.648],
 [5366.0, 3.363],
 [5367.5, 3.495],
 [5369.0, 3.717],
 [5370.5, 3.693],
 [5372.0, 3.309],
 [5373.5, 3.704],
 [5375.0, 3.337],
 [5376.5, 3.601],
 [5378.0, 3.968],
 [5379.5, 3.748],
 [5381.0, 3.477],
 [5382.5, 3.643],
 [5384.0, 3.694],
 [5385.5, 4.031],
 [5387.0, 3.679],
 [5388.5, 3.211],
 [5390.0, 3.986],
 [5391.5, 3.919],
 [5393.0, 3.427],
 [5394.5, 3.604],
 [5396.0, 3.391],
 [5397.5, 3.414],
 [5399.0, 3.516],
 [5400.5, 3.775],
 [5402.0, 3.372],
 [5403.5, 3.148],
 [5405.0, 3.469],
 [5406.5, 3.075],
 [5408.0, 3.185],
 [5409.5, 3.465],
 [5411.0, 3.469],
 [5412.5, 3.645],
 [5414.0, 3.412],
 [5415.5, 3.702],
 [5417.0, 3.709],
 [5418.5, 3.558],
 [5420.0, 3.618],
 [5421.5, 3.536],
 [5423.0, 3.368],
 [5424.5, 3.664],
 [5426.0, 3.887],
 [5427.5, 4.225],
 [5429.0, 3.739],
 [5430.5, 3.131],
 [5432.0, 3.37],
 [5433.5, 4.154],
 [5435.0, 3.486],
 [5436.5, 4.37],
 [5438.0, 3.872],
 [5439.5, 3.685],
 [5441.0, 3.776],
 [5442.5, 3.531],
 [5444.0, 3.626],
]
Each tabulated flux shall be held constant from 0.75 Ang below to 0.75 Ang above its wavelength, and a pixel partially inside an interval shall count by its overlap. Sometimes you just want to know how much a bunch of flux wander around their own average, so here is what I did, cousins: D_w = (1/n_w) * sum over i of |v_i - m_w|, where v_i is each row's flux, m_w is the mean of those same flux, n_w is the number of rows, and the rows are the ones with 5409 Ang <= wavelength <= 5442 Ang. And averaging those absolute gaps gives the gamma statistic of 0.216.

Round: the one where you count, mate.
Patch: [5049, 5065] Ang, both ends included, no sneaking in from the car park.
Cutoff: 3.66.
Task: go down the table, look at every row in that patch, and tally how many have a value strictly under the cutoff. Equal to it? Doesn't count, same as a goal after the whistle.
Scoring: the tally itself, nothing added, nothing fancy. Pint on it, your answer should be 11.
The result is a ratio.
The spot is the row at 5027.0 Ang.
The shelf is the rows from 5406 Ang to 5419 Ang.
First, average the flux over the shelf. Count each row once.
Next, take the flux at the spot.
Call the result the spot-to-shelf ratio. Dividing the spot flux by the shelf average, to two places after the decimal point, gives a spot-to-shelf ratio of 0.91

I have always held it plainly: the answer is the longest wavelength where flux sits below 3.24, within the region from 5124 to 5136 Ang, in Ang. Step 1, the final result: 5135.0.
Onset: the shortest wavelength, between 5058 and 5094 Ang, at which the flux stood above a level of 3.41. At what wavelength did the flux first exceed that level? 5058.5 Ang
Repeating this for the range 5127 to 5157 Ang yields 5133.5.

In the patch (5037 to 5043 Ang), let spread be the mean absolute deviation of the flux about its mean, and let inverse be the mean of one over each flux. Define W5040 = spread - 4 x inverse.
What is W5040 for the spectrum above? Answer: -0.94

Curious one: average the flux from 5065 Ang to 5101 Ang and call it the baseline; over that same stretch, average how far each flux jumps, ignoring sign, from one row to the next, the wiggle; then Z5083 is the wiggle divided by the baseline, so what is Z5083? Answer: 0.10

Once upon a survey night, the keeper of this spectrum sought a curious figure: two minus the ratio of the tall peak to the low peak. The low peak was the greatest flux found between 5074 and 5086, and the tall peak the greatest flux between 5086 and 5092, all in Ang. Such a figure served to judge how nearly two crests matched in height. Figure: 0.89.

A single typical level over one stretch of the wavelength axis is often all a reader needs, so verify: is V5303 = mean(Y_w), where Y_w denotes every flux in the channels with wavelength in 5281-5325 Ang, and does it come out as 3.71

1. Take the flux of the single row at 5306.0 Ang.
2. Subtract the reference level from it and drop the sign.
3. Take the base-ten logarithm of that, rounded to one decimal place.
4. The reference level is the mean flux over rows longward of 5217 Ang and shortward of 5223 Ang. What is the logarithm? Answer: -0.3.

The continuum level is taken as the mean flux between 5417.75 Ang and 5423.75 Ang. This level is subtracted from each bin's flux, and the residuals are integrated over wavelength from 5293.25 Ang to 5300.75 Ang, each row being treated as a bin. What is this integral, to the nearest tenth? 1.7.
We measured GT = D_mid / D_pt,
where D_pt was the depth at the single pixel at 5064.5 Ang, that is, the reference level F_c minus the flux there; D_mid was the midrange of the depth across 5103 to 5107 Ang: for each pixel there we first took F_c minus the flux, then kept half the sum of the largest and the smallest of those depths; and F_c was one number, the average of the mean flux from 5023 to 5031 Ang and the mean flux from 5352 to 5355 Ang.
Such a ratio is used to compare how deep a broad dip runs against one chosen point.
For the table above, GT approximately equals 0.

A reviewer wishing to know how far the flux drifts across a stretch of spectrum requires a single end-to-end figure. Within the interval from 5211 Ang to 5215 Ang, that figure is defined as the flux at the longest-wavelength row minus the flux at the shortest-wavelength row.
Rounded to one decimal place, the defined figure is -1.0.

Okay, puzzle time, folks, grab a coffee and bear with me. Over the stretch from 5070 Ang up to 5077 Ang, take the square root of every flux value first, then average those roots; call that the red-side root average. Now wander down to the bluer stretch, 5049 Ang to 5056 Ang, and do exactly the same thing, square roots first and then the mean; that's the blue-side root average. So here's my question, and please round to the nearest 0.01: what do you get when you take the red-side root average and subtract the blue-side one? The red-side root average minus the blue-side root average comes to -0.02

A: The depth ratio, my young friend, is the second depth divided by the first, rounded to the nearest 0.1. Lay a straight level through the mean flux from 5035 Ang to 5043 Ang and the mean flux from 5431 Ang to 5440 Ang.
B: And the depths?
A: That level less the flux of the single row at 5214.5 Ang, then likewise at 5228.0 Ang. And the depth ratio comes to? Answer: 0.7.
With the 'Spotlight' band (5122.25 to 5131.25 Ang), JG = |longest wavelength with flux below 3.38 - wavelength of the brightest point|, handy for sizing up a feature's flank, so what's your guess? 3.0 Ang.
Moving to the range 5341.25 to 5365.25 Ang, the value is 10.5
